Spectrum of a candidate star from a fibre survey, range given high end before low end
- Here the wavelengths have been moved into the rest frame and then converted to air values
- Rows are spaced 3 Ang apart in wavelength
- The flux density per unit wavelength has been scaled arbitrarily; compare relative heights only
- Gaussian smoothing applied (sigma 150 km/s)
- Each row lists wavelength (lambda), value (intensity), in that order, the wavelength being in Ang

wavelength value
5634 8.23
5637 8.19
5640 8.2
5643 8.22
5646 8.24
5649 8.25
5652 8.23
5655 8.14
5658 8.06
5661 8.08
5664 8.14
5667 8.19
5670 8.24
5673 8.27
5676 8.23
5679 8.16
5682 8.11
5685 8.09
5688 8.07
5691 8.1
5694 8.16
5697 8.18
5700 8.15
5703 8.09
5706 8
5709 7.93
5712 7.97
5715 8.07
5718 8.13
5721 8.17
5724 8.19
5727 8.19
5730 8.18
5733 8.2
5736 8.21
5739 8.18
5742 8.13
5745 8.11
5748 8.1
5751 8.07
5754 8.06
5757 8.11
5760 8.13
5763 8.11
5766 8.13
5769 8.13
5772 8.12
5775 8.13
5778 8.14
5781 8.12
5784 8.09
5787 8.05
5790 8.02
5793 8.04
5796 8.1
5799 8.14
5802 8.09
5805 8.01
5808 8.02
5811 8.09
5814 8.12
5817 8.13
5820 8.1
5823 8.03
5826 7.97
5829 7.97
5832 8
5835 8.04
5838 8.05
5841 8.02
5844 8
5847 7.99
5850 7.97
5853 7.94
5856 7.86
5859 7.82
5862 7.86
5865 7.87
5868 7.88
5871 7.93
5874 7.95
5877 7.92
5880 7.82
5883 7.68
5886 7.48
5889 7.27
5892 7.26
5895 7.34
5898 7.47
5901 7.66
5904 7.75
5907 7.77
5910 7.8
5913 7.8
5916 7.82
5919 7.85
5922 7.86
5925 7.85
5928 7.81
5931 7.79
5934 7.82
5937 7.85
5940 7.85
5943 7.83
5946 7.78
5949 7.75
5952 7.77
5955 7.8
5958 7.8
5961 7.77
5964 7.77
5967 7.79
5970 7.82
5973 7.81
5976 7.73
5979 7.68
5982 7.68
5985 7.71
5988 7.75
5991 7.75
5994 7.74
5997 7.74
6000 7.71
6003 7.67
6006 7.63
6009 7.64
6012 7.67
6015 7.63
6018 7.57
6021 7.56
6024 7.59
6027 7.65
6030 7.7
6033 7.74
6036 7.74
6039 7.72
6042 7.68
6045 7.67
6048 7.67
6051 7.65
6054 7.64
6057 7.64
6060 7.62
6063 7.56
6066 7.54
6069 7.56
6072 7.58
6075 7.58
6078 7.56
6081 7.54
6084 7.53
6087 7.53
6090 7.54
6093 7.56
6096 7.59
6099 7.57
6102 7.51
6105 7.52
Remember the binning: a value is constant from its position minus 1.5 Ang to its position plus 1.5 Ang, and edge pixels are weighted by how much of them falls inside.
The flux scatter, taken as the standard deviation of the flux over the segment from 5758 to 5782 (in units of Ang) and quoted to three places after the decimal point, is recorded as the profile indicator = 0.009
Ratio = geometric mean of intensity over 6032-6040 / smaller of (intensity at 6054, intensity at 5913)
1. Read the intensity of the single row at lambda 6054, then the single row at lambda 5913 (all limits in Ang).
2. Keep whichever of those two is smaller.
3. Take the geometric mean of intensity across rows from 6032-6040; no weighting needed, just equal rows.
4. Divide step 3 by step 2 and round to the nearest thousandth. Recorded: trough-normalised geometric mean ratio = 1.012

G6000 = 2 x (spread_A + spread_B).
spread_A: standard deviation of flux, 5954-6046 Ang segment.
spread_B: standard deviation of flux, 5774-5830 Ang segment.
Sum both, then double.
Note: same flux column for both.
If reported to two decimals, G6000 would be 0.25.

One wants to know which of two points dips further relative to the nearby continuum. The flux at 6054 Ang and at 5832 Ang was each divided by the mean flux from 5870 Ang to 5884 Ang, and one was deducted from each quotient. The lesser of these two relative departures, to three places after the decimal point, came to -0.028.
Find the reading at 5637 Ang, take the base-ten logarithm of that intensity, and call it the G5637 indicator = 0.913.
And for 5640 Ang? 0.914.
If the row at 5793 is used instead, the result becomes 0.905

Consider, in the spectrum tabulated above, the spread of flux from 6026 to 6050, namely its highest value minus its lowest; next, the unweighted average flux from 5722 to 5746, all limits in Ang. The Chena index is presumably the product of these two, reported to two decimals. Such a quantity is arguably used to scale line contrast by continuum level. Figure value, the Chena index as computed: 0.74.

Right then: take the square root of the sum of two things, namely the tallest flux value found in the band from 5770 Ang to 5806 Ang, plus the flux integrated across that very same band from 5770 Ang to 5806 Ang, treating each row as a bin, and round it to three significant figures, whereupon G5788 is 17.3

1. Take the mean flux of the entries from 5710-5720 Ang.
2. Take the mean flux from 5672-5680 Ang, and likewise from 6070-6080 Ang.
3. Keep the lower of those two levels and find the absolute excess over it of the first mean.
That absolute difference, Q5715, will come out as 0.5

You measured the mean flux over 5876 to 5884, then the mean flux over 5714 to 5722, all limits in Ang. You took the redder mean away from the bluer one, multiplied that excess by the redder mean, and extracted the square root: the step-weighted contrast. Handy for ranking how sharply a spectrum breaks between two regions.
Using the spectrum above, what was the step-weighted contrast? 1.57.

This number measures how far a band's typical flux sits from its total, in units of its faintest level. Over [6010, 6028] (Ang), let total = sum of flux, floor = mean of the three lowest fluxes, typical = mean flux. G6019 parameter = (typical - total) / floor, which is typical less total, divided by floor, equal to -5.0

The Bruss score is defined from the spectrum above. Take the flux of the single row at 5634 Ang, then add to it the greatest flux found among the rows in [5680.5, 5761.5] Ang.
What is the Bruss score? 16.44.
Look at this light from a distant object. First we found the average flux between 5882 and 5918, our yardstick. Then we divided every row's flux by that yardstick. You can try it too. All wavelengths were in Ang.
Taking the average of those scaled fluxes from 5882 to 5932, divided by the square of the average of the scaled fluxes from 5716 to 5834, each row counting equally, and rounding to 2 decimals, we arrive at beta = 0.89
